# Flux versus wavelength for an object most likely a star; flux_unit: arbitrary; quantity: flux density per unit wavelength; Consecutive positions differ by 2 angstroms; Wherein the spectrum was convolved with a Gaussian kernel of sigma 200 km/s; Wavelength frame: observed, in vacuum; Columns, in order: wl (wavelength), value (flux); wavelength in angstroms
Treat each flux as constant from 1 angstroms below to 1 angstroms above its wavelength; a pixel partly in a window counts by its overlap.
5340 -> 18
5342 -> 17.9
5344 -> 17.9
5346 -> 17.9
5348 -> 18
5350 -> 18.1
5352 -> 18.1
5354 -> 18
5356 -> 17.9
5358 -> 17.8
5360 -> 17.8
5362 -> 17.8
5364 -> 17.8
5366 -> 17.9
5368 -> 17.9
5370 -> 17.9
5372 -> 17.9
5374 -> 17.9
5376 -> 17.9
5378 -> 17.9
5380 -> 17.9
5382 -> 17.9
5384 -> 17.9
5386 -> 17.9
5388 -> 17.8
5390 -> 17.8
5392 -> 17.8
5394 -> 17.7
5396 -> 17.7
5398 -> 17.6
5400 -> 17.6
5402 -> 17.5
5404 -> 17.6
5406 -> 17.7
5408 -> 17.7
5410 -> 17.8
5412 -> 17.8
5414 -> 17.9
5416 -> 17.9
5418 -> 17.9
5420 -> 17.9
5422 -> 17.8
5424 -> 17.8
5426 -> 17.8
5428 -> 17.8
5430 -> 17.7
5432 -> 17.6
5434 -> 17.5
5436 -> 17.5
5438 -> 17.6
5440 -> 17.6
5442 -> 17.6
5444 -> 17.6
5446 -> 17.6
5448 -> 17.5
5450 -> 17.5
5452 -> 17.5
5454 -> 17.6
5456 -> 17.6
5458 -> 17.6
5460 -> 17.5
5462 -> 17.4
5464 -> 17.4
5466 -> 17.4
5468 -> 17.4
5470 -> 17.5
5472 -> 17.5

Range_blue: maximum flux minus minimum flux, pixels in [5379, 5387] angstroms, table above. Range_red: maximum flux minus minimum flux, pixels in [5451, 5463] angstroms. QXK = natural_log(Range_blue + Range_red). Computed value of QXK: -1.61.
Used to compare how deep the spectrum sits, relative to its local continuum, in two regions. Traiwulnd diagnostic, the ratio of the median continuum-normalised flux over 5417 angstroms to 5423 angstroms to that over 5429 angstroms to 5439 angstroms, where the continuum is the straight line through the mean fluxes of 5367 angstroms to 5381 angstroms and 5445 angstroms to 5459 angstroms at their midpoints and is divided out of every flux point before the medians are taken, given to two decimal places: 1.01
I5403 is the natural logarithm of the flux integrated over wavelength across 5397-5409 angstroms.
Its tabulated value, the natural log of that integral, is 5.35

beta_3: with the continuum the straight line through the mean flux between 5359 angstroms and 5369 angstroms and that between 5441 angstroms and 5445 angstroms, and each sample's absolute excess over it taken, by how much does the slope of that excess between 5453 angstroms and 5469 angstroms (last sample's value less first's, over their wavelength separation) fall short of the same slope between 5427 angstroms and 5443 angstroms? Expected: -0.017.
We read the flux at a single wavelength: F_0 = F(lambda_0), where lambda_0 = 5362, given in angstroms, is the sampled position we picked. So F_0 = 17.8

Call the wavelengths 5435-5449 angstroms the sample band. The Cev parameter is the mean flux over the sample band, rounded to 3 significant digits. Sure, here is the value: 17.6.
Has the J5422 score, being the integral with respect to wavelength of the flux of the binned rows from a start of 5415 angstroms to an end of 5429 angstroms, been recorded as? 250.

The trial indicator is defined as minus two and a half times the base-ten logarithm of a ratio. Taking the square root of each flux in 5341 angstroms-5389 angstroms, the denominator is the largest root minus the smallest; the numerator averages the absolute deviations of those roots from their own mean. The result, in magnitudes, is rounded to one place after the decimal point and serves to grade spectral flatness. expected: 2.0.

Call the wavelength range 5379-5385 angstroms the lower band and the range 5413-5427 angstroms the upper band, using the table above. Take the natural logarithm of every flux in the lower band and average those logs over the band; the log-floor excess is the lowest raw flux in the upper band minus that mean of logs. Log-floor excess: 14.9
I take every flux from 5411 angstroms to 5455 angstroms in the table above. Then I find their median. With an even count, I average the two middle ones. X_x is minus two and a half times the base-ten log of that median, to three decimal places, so -3.114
